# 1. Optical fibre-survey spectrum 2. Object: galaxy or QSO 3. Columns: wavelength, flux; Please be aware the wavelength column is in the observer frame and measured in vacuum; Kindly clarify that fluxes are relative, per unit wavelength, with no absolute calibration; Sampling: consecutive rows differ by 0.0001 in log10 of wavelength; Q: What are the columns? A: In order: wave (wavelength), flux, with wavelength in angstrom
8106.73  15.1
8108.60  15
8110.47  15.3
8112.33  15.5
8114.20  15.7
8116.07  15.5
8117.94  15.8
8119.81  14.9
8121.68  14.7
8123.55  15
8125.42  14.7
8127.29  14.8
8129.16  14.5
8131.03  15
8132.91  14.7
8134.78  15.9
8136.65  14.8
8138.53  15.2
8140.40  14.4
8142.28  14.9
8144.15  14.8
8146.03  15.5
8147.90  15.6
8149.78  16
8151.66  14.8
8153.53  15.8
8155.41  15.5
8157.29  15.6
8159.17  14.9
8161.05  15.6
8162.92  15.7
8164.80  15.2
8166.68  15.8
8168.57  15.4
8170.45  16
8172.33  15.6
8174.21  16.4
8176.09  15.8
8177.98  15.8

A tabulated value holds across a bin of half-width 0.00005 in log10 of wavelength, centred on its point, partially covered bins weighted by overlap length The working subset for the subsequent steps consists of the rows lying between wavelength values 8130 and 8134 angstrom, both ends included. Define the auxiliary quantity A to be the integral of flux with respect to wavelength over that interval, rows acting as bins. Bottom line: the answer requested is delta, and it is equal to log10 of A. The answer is 1.77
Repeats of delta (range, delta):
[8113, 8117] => 1.79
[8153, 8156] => 1.67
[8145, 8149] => 1.79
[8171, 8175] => 1.81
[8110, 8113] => 1.67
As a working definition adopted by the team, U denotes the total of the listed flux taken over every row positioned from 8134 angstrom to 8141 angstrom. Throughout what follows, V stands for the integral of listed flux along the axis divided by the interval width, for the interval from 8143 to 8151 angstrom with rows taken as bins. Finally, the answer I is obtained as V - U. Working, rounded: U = 60.3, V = 15.4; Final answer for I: -44.9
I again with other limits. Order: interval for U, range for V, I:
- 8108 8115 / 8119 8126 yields -46.7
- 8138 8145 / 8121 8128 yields -44.5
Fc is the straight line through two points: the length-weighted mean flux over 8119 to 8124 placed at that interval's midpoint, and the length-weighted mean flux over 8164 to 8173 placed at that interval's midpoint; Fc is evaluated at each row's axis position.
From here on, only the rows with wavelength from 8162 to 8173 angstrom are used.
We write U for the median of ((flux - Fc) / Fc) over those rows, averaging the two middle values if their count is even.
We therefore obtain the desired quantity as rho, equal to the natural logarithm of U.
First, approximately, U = 0.004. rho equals -5.4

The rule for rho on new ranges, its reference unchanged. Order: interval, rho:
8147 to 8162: -4.6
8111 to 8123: -3.0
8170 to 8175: -3.7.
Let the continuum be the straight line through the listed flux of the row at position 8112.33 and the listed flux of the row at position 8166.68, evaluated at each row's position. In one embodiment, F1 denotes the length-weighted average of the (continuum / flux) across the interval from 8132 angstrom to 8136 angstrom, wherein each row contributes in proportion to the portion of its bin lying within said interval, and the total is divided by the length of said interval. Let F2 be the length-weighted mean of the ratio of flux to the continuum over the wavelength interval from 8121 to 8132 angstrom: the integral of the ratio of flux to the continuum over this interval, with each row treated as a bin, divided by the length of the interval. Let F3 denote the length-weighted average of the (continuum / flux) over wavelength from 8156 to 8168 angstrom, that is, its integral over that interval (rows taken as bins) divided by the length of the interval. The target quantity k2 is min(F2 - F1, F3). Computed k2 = -0.077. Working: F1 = 1.03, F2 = 0.95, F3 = 1.02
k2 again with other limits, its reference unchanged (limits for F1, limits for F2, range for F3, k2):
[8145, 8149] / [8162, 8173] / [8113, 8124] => -0.021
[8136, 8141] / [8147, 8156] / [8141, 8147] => -0.067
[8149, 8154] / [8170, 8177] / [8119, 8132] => -0.009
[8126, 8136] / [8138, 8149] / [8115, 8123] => -0.082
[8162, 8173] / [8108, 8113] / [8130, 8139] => -0.025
